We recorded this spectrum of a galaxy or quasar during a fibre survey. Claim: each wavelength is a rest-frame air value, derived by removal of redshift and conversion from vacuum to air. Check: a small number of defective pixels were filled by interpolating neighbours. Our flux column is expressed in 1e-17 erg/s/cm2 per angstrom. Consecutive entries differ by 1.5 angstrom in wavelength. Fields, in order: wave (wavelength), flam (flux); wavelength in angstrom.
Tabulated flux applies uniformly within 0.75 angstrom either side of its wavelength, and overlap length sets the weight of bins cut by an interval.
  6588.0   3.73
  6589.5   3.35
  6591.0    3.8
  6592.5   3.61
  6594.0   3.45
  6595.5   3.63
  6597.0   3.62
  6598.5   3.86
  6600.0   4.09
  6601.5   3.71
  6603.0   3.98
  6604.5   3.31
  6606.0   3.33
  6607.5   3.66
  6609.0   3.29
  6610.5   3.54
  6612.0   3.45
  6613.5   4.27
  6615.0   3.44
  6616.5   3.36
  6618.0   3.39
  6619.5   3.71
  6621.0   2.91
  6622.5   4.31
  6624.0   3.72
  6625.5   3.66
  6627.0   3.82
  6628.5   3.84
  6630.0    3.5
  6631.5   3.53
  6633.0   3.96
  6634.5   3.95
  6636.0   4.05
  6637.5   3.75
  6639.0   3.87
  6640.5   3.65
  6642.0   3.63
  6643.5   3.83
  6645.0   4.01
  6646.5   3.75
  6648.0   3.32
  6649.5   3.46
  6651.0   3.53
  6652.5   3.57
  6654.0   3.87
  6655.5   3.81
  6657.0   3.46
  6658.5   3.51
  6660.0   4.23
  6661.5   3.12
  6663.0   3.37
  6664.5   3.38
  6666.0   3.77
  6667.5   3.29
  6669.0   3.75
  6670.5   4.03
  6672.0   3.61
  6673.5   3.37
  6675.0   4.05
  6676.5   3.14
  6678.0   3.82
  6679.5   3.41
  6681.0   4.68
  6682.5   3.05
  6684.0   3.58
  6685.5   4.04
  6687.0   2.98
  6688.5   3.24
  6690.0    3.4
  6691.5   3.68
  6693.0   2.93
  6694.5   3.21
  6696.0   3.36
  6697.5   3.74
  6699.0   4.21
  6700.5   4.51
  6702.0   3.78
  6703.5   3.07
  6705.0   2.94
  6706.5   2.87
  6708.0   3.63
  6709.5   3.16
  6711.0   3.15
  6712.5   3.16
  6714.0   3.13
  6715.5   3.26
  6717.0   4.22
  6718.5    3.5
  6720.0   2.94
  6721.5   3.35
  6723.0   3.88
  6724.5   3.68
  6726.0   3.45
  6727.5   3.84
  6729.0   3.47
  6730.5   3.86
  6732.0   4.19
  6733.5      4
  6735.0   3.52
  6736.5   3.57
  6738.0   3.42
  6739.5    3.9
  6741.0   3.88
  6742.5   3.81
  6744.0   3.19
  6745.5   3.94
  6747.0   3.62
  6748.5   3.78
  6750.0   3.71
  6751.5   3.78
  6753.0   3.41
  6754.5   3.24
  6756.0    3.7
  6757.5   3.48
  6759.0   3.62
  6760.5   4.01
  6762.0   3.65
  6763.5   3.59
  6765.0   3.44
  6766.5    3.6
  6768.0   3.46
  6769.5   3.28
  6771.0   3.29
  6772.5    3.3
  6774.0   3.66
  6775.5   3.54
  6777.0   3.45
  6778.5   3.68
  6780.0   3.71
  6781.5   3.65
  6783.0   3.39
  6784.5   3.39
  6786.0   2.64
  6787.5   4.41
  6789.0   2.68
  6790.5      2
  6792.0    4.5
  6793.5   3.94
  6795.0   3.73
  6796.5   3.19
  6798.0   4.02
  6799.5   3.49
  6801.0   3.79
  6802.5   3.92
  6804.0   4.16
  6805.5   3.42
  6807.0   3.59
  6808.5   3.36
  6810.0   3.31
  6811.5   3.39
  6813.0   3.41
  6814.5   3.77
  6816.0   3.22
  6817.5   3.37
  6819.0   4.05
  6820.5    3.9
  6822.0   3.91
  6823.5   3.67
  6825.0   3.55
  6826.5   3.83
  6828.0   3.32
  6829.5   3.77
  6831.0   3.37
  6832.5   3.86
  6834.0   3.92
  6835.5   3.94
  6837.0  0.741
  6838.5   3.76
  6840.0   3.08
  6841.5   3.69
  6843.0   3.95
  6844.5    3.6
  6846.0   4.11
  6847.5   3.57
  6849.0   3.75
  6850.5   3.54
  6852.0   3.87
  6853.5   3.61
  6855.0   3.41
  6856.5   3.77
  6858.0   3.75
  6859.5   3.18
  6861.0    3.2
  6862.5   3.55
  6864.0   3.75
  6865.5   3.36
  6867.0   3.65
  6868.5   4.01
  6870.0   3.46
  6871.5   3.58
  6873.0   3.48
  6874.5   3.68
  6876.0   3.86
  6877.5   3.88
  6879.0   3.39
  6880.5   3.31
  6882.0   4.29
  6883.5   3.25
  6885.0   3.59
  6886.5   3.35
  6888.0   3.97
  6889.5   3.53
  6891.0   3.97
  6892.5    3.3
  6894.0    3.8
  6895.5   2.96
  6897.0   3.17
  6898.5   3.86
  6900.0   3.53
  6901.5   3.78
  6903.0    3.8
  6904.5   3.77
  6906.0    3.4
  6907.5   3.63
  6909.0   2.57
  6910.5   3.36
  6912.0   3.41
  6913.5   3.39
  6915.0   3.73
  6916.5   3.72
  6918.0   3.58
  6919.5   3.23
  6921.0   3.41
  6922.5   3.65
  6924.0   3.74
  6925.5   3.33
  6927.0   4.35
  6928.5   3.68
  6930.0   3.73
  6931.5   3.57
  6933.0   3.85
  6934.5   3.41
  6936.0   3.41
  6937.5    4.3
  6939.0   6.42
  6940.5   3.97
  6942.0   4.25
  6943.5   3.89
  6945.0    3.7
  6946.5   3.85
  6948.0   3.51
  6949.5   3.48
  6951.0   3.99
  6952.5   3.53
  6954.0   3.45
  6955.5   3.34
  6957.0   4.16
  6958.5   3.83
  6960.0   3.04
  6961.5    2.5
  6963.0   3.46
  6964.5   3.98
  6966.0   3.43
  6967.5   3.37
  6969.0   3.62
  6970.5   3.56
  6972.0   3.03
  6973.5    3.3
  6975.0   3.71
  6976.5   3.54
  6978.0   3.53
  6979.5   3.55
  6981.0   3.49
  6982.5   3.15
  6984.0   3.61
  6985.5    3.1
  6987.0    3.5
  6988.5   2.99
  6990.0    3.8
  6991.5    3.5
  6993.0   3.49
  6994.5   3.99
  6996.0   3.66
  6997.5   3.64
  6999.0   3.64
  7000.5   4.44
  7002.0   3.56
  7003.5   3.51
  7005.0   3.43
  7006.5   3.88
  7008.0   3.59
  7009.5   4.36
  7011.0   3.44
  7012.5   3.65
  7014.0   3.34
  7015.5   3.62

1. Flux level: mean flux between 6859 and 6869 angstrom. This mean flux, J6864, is 3.53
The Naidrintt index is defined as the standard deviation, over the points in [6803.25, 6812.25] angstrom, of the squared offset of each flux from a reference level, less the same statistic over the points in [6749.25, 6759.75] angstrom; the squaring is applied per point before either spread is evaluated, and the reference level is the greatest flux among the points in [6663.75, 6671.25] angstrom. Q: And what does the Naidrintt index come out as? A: -0.02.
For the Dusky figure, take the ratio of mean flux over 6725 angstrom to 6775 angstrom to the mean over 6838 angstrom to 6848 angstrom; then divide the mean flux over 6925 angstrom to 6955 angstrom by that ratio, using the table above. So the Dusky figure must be 3.94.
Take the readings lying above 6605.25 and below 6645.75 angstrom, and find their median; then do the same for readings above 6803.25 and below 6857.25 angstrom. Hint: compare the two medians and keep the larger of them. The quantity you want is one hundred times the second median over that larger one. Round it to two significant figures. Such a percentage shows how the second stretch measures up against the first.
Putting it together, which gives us 99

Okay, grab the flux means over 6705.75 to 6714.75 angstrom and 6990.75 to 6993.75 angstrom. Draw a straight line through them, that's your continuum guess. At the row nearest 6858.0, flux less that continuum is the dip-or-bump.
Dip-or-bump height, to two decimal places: 0.40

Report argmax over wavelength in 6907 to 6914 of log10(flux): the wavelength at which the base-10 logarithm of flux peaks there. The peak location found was 6907.5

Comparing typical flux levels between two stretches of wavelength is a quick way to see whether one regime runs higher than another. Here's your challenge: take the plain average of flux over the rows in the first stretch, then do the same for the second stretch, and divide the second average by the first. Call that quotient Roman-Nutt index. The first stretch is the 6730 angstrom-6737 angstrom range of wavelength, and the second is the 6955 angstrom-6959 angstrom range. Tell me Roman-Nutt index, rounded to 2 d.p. 0.99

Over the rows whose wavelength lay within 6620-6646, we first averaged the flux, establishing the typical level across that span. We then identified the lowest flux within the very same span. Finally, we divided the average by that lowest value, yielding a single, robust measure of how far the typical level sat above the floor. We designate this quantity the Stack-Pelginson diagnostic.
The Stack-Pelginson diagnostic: 1.29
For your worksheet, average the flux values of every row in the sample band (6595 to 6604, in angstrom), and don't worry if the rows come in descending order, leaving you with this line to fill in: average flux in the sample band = 3.81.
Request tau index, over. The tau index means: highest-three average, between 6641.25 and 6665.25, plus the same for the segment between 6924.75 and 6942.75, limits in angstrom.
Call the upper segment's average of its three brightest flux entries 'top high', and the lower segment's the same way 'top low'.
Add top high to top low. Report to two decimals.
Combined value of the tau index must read 9.06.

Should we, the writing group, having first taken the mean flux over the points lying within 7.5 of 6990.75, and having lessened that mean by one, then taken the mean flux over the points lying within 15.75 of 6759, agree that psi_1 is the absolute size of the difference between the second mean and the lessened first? 1.03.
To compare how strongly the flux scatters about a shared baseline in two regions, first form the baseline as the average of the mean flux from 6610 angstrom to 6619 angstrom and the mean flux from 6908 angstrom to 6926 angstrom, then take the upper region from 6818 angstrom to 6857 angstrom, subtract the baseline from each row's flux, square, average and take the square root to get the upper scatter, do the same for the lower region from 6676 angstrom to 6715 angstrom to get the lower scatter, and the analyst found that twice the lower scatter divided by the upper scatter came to 1.5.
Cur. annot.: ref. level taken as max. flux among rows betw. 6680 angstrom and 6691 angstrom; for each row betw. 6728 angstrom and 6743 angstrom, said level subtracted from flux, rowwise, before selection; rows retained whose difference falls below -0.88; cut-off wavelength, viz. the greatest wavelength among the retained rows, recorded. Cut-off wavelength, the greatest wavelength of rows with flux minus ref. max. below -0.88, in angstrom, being 6738.0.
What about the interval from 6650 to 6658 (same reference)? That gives 6657.0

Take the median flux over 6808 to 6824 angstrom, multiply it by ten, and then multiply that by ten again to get 341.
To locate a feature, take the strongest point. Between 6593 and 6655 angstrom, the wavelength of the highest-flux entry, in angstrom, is 6622.5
